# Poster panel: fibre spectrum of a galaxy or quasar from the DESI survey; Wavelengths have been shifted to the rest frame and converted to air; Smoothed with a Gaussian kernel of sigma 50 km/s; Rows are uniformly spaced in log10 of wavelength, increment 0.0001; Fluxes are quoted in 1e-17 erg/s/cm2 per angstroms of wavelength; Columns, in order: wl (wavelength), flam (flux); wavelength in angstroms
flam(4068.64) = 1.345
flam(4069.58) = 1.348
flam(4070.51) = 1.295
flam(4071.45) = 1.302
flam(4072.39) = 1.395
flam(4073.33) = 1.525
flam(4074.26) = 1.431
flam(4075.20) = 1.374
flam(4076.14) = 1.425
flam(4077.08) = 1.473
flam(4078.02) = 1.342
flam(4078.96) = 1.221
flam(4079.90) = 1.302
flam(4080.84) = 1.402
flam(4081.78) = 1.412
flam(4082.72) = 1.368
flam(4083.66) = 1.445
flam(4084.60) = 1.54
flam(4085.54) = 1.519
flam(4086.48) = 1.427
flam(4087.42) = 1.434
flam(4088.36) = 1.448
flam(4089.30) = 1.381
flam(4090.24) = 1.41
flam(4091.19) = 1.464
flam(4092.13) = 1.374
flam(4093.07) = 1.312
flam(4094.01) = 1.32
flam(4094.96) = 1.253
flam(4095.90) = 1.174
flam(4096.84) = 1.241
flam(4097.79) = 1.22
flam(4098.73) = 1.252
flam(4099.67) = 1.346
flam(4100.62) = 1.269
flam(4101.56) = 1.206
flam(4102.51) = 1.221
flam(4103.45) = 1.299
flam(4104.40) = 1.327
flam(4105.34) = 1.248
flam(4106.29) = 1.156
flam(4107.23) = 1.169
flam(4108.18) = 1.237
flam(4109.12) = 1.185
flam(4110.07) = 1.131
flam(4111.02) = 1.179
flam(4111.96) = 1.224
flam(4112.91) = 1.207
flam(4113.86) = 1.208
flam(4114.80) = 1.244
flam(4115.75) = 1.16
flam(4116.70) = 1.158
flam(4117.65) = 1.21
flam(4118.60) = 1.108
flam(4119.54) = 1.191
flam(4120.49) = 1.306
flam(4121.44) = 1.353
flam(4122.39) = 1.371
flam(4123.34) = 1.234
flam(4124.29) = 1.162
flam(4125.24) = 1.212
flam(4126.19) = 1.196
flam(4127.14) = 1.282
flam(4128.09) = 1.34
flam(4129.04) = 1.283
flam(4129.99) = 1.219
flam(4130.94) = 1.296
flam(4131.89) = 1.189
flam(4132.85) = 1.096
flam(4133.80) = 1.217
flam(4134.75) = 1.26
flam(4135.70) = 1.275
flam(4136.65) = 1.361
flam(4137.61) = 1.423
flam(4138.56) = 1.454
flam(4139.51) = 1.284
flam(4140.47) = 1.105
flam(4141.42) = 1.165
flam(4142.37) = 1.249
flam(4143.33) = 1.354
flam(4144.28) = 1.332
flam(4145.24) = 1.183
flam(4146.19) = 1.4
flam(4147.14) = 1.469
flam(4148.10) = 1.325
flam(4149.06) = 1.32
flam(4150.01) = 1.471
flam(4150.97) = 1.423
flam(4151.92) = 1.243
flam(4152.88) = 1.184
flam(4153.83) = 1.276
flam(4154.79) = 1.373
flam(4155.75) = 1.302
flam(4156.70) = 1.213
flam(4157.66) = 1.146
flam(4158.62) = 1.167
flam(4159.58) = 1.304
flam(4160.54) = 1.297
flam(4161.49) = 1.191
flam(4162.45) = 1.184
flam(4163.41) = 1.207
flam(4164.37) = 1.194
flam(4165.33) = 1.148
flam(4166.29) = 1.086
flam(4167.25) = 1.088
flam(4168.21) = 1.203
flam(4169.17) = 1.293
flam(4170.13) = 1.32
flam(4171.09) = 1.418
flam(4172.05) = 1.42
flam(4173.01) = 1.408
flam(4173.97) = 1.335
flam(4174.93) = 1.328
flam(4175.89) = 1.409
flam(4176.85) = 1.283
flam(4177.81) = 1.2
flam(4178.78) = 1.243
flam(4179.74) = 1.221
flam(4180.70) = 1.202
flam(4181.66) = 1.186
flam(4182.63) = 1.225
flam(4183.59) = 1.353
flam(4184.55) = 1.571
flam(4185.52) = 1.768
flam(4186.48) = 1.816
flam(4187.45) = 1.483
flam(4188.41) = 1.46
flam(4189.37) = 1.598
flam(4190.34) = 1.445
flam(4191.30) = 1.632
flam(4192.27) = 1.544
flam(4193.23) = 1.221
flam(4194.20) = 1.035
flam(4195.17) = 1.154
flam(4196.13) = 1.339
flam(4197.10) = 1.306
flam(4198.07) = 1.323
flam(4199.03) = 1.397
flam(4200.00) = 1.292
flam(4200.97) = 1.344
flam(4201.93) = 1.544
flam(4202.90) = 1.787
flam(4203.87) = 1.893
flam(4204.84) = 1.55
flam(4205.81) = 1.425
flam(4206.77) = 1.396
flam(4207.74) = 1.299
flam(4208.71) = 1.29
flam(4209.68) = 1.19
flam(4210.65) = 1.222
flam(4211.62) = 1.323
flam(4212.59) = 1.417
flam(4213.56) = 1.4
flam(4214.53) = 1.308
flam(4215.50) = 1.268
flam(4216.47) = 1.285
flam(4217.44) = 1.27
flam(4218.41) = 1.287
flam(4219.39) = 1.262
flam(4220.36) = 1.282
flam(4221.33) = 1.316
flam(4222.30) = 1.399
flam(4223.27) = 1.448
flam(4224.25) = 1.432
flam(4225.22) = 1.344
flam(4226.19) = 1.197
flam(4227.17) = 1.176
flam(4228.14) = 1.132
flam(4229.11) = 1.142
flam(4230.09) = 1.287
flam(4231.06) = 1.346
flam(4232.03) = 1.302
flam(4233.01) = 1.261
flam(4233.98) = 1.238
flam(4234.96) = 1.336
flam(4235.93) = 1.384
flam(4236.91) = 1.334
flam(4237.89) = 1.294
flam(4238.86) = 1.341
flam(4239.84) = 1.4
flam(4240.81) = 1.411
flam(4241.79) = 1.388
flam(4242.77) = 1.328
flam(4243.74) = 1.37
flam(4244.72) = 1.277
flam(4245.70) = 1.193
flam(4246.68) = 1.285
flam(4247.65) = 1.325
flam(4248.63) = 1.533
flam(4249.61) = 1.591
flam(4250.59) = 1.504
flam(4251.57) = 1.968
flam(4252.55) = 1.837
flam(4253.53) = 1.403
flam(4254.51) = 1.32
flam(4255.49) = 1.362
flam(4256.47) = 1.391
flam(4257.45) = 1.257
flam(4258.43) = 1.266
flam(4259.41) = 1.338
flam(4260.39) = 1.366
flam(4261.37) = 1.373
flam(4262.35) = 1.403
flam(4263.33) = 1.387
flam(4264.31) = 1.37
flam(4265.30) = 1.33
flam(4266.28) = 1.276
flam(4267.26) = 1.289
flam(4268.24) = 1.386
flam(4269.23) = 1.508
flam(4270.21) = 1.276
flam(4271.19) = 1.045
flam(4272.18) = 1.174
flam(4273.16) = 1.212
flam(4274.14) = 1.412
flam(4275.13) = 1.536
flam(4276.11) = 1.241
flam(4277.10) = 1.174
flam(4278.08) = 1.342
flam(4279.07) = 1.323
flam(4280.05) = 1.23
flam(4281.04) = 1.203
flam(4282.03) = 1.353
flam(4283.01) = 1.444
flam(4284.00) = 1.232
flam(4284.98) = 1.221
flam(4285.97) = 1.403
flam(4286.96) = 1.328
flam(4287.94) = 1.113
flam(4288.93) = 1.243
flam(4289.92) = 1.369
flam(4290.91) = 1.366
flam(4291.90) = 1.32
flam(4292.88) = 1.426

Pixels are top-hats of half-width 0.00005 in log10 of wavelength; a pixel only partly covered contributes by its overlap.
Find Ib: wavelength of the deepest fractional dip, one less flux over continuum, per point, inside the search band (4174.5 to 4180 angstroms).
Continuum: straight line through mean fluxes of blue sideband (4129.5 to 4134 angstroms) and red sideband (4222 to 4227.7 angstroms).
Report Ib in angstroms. 4177.81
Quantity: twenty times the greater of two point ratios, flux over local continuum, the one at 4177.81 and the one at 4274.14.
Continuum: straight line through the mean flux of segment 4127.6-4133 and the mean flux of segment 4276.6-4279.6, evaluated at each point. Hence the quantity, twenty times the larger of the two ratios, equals 22.1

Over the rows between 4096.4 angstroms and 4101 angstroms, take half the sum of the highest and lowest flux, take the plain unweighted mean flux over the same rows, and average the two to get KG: 1.27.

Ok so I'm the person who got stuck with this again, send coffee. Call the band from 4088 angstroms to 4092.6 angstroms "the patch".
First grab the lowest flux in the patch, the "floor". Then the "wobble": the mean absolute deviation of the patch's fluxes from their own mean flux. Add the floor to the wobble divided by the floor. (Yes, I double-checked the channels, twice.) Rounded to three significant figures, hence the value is 1.40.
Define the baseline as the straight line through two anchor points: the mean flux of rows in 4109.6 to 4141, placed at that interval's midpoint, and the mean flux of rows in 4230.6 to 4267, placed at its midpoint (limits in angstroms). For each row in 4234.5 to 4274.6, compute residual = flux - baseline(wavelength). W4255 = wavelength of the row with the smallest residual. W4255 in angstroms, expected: 4271.19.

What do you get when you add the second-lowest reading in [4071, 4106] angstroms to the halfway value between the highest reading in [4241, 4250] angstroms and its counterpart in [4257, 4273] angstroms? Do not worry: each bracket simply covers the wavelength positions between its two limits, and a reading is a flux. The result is 2.8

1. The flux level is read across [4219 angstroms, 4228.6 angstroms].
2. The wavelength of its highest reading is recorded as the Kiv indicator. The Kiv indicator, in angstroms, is 4223.27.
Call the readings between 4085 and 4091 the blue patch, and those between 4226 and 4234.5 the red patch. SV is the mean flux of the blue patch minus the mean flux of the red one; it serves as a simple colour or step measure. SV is 0.21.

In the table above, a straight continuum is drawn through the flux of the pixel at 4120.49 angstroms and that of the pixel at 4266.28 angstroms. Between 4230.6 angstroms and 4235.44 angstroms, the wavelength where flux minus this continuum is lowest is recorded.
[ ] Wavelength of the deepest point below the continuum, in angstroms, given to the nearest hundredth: 4233.98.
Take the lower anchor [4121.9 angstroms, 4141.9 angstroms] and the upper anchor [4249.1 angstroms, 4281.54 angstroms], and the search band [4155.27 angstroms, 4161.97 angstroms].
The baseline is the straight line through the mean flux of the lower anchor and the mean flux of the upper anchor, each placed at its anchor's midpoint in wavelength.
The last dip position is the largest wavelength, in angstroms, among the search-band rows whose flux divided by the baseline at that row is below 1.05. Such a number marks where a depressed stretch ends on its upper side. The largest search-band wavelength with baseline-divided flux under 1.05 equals 4161.49 angstroms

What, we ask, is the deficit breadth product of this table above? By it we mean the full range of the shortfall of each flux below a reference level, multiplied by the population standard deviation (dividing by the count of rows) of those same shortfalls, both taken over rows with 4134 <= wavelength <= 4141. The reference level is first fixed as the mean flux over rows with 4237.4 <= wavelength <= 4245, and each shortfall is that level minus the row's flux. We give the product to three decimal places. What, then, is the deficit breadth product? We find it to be 0.038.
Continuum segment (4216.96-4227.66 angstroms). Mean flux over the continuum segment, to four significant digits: 1.310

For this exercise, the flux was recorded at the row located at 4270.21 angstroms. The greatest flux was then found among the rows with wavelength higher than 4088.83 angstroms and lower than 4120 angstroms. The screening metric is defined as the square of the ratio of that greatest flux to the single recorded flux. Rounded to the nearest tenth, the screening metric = 1.3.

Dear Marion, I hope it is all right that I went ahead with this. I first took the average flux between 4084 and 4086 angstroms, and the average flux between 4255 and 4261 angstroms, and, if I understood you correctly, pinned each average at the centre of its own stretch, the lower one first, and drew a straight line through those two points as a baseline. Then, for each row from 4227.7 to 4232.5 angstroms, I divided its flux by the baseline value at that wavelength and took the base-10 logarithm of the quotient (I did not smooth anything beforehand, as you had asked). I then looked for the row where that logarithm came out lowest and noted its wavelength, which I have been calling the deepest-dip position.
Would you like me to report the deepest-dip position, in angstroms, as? 4228.14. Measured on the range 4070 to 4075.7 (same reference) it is 4070.51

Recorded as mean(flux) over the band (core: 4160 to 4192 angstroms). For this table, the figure 1.34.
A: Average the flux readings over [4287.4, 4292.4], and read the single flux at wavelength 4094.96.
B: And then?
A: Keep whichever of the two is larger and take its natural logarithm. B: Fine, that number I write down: 0.25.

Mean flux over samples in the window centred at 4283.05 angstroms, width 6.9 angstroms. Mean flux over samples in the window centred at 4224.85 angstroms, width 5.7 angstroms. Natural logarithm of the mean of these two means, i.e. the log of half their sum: 0.27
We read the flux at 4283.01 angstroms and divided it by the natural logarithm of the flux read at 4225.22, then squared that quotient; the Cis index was 23.9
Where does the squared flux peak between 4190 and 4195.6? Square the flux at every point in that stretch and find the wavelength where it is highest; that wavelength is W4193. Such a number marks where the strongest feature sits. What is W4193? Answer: 4191.30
